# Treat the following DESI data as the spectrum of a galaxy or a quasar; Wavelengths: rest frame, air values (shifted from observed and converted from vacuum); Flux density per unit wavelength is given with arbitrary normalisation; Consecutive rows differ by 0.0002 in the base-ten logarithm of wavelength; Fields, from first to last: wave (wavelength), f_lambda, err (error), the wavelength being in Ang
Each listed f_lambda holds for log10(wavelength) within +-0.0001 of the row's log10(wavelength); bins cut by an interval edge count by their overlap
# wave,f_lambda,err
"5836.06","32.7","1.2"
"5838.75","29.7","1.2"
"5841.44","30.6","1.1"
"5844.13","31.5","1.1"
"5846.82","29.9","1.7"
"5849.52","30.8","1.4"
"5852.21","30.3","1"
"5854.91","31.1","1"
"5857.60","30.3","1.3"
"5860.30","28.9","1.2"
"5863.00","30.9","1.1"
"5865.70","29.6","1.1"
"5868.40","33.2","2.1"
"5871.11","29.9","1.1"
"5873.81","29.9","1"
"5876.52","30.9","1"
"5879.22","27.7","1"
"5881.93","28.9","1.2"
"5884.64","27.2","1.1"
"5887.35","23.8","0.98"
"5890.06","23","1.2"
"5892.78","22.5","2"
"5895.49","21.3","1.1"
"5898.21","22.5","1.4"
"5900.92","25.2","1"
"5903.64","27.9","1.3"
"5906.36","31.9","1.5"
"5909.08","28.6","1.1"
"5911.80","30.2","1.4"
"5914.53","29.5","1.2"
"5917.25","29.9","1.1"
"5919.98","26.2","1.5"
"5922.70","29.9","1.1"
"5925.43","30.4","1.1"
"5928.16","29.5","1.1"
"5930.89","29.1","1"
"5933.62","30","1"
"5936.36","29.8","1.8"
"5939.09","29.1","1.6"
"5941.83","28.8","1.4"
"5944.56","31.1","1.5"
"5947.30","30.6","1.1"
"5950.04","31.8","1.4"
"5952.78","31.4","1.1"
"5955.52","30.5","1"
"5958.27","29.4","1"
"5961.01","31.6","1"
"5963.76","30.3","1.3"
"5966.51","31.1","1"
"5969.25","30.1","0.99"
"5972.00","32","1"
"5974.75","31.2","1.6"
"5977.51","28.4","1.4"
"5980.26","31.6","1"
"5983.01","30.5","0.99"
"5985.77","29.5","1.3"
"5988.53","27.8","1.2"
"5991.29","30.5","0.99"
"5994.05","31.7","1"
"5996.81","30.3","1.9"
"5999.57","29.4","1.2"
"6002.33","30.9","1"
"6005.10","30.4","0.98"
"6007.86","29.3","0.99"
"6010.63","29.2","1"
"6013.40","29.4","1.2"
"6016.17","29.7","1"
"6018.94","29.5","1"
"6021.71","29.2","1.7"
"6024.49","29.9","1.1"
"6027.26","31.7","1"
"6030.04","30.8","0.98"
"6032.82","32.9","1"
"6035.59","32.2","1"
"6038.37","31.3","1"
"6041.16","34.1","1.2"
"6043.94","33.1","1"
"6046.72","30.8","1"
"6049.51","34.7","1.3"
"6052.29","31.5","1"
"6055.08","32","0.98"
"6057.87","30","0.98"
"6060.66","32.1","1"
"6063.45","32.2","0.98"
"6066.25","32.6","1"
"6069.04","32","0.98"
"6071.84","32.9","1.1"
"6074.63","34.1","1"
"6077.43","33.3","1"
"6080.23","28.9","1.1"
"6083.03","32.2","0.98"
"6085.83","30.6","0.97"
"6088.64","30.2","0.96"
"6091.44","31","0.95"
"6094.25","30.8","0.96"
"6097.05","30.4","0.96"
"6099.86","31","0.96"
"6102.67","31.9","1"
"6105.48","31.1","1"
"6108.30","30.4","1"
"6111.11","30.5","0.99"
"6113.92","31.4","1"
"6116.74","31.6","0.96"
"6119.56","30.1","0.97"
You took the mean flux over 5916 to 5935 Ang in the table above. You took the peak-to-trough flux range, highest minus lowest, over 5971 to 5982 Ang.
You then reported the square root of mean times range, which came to 10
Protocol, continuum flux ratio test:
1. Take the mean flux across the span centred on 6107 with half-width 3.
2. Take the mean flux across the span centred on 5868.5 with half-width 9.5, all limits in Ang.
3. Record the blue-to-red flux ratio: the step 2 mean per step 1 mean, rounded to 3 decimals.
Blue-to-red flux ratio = 0.991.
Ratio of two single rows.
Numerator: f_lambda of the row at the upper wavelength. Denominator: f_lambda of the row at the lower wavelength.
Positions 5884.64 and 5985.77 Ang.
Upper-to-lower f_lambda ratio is 1.08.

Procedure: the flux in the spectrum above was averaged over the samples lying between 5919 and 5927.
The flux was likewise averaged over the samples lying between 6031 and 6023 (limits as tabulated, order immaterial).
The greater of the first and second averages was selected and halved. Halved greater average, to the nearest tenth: 15.4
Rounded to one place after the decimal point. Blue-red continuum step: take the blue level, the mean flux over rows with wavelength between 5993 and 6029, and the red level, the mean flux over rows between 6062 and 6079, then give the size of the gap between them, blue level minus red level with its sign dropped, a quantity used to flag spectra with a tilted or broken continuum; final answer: 2.8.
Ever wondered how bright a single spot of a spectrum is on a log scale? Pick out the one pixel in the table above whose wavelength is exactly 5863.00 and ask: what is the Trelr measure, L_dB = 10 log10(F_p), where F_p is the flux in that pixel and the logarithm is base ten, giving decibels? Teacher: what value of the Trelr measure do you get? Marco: 14.9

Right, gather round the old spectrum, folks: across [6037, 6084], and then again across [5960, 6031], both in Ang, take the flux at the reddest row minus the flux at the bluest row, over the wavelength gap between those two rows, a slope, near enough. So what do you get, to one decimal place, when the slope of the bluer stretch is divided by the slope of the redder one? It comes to -0.6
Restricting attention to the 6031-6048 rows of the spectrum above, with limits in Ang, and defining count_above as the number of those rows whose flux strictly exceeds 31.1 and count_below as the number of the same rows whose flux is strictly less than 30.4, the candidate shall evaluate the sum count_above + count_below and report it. 5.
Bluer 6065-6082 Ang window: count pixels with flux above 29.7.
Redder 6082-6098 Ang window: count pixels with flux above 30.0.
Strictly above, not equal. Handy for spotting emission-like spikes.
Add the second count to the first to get 11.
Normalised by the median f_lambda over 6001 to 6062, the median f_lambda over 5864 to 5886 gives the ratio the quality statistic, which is 0.964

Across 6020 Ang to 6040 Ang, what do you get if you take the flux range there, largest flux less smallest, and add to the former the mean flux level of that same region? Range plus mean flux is 34.8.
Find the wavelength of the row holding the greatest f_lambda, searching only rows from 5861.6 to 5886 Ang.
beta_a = 5868.40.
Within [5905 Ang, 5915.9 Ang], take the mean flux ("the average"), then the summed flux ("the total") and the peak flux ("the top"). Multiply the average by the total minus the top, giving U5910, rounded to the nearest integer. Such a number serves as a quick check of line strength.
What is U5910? 2653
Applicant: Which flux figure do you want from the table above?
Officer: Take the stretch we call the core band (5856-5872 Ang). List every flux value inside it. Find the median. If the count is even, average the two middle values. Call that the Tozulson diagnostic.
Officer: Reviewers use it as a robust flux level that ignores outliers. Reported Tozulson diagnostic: 30.1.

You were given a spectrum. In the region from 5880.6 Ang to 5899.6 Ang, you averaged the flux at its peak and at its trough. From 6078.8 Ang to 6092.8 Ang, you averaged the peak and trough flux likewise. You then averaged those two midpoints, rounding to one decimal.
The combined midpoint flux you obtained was 27.8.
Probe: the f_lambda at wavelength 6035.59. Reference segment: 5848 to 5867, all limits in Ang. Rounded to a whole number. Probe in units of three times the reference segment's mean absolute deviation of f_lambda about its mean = 18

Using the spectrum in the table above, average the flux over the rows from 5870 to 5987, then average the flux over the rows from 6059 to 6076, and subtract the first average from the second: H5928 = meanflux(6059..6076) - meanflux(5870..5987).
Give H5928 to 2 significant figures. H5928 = 3.7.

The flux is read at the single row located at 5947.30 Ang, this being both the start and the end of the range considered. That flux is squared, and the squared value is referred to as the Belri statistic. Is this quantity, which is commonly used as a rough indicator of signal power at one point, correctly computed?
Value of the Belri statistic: 936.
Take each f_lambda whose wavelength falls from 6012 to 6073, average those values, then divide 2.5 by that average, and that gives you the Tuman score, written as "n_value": 0.079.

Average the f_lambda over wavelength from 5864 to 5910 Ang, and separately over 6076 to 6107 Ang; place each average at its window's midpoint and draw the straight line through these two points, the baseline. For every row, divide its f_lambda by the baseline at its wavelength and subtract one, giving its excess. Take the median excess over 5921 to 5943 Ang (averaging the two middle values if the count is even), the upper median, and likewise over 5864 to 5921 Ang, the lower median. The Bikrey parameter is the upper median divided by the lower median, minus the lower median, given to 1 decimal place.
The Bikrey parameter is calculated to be 1.6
